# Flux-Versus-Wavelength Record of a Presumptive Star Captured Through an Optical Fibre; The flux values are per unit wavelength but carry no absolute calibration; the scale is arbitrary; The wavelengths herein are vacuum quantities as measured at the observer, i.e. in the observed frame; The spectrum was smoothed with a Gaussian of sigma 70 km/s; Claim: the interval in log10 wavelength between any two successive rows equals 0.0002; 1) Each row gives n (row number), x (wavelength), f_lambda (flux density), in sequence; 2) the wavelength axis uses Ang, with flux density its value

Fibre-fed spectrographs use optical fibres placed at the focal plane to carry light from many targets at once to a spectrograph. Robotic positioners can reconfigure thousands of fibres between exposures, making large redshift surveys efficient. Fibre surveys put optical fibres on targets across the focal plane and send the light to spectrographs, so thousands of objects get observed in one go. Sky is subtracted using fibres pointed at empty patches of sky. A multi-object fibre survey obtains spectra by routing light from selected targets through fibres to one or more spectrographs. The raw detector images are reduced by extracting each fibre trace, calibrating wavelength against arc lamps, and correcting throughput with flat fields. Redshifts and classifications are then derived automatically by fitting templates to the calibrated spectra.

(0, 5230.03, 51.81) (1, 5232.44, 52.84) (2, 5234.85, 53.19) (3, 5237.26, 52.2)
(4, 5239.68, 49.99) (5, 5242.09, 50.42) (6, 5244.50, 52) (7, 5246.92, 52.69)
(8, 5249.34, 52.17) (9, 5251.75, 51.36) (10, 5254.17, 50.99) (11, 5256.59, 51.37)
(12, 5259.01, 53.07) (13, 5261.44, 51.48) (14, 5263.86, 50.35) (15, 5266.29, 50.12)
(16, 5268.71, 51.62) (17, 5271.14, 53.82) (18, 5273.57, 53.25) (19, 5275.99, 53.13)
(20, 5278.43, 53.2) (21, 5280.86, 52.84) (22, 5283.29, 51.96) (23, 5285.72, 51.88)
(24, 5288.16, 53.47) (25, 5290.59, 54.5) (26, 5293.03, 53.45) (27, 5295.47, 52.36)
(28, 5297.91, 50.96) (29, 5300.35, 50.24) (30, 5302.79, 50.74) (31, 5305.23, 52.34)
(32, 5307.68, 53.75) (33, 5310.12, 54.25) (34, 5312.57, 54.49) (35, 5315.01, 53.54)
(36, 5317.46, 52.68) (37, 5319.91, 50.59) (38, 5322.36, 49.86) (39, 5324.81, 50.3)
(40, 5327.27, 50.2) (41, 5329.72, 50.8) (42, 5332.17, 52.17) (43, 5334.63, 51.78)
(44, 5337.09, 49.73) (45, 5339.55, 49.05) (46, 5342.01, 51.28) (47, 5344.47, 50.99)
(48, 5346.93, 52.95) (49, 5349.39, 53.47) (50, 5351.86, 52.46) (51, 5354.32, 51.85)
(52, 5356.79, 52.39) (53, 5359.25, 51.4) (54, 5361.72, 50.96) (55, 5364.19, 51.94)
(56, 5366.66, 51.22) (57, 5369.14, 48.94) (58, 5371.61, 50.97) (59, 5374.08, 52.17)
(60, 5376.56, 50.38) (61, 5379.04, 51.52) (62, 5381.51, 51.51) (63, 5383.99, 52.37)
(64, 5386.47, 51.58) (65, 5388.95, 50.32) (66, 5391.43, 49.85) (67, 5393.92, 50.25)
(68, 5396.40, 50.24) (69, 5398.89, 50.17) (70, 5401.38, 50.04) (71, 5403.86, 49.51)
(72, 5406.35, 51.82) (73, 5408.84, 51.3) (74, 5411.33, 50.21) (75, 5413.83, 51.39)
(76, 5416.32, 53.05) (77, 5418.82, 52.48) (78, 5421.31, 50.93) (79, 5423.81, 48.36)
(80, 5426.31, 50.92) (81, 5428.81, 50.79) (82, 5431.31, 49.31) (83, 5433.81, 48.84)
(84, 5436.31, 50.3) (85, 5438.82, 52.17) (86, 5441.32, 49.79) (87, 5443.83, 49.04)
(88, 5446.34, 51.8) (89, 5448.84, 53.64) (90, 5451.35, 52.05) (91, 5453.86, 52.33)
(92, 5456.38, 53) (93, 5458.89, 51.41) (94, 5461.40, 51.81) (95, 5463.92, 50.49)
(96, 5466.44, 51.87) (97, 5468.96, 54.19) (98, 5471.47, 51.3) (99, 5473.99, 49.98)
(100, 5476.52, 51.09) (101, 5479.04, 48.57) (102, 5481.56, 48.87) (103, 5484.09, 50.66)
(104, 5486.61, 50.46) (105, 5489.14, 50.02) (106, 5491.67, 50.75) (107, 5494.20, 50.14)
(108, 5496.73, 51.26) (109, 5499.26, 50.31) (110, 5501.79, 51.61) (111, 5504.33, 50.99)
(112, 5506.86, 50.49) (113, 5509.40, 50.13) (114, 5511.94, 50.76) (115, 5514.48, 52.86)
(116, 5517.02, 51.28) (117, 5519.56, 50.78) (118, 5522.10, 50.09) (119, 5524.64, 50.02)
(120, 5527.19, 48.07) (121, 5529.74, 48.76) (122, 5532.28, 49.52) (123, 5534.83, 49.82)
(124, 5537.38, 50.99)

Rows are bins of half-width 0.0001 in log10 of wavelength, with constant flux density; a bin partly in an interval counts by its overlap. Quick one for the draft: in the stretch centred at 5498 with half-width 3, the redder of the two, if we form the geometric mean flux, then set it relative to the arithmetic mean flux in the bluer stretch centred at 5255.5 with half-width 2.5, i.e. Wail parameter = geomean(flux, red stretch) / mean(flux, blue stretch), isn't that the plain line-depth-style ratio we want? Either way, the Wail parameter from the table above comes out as 0.99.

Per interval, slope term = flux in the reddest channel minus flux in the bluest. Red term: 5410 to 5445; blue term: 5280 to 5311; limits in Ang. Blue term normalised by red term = -1.2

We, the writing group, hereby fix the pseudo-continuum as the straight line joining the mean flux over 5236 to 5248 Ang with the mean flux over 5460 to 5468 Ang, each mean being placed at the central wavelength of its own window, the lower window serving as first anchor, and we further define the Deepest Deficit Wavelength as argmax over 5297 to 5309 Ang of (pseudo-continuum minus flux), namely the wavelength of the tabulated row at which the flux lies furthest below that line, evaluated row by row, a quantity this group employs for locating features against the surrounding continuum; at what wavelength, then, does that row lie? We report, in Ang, 5300.35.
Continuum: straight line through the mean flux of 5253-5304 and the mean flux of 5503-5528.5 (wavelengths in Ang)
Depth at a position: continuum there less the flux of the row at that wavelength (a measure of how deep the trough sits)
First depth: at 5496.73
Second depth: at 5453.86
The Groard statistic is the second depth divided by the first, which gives 2.3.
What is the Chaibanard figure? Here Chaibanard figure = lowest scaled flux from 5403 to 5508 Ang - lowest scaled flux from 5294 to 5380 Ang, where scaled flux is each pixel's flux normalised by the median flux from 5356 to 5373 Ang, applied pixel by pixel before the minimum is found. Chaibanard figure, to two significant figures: -0.011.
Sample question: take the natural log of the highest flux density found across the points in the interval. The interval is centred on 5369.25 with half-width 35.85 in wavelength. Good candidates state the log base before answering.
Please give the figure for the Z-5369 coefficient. 3.98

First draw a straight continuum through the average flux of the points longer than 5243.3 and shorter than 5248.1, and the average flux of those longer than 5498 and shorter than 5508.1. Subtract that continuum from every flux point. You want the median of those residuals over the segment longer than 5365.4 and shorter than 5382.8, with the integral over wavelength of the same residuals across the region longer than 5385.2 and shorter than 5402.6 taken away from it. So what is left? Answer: 19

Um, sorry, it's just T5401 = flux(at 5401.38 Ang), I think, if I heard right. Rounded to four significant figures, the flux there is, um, 50.04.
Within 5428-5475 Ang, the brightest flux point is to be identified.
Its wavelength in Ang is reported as 5468.96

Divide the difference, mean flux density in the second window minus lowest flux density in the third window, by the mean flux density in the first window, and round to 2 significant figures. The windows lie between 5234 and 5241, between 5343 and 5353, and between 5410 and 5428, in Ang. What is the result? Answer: 0.079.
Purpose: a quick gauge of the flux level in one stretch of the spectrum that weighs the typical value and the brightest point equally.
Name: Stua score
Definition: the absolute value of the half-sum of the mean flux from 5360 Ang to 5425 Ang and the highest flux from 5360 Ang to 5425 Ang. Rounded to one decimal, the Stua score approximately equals 52.0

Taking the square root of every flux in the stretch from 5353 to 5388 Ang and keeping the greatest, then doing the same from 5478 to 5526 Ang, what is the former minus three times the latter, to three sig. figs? -14.6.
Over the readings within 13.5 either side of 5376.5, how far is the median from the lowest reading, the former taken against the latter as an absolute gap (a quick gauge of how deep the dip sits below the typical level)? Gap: 2.6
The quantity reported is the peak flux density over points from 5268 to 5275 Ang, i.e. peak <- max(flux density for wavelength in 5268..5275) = 53.82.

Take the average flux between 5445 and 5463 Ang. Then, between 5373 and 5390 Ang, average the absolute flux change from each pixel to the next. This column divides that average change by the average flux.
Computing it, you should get 0.019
